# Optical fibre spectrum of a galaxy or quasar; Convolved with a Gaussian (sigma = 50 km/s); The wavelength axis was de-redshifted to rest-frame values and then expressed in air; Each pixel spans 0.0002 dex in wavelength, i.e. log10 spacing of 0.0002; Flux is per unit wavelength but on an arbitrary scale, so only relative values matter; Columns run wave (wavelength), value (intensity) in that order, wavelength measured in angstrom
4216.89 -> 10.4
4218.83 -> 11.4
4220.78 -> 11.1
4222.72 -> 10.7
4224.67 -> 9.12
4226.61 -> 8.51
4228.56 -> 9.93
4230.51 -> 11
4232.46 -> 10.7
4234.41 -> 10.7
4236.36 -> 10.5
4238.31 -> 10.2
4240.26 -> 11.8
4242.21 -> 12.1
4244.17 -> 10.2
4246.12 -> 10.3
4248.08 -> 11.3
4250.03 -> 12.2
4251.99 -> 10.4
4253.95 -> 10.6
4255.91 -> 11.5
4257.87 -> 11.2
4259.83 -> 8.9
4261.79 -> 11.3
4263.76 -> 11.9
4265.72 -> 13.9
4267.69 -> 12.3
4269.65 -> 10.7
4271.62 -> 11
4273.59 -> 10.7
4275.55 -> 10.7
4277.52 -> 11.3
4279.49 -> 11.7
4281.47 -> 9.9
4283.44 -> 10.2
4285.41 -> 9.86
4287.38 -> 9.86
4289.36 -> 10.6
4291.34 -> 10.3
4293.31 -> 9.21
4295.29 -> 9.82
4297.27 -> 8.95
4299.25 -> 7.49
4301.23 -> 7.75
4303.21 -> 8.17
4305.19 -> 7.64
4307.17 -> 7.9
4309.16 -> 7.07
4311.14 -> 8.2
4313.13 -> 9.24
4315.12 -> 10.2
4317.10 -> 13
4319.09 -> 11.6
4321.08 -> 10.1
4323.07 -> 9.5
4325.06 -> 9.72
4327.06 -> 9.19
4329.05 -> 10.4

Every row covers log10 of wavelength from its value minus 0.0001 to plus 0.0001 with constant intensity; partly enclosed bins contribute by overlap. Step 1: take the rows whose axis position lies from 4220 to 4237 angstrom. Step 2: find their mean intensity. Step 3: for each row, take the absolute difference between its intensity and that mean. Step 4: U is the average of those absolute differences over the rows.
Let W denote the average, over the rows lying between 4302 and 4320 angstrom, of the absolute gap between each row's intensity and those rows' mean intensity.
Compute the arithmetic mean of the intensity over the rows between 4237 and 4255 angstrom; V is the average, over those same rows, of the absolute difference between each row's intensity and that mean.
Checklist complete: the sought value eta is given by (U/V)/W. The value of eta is 0.6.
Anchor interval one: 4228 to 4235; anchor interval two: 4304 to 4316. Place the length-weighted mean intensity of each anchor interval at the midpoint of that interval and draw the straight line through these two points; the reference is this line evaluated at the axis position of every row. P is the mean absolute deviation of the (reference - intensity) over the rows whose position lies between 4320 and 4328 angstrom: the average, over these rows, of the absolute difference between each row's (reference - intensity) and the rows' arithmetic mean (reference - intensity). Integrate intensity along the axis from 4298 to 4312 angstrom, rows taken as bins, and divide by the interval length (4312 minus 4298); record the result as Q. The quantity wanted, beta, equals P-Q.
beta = -7.5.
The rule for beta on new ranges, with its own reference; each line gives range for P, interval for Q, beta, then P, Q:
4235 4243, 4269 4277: -10.0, 0.86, 10.8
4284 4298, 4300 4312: -7.4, 0.39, 7.8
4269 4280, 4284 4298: -9.4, 0.40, 9.8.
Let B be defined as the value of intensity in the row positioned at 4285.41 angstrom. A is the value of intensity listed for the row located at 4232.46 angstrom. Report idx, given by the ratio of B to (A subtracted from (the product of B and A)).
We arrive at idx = 0.104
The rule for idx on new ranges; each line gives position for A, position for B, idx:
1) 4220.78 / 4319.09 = 0.099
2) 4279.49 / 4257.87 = 0.094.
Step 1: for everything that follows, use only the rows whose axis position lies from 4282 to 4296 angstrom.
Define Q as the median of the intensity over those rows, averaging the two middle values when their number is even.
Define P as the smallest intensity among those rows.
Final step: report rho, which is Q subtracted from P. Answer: -0.65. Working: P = 9.21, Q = 9.9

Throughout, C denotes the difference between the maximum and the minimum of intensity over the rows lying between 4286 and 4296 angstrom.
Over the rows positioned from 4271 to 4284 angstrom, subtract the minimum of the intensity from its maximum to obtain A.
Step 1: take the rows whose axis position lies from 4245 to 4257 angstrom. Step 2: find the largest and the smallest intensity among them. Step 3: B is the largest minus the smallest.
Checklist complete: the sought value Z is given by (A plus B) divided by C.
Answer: 2.7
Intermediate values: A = 1.80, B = 1.9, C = 1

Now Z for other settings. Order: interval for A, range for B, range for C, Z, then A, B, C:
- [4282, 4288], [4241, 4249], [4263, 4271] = 0.7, 0.34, 1.9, 3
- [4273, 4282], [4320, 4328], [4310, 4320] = 0.6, 1.80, 0.9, 5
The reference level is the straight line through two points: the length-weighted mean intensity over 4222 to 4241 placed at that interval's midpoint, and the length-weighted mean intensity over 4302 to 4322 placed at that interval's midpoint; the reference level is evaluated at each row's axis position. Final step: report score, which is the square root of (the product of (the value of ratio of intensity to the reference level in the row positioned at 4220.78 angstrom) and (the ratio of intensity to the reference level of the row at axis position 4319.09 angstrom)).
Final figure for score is 1.16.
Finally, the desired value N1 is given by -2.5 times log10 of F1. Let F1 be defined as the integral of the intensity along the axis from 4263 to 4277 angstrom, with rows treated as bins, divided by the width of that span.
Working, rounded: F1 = 11.6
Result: -2.66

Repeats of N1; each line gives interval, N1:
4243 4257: -2.60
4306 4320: -2.45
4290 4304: -2.37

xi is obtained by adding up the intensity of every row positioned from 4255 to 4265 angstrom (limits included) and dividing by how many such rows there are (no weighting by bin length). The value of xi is 11.0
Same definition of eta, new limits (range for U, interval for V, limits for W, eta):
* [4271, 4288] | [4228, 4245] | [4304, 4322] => 0.6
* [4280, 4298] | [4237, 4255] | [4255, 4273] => 0.5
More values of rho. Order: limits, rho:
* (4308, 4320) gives -2.65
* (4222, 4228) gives -0.61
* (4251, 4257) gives -0.20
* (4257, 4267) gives -2.40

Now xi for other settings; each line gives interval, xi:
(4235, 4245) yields 11.0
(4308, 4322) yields 9.9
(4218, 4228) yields 10.2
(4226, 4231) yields 9.8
